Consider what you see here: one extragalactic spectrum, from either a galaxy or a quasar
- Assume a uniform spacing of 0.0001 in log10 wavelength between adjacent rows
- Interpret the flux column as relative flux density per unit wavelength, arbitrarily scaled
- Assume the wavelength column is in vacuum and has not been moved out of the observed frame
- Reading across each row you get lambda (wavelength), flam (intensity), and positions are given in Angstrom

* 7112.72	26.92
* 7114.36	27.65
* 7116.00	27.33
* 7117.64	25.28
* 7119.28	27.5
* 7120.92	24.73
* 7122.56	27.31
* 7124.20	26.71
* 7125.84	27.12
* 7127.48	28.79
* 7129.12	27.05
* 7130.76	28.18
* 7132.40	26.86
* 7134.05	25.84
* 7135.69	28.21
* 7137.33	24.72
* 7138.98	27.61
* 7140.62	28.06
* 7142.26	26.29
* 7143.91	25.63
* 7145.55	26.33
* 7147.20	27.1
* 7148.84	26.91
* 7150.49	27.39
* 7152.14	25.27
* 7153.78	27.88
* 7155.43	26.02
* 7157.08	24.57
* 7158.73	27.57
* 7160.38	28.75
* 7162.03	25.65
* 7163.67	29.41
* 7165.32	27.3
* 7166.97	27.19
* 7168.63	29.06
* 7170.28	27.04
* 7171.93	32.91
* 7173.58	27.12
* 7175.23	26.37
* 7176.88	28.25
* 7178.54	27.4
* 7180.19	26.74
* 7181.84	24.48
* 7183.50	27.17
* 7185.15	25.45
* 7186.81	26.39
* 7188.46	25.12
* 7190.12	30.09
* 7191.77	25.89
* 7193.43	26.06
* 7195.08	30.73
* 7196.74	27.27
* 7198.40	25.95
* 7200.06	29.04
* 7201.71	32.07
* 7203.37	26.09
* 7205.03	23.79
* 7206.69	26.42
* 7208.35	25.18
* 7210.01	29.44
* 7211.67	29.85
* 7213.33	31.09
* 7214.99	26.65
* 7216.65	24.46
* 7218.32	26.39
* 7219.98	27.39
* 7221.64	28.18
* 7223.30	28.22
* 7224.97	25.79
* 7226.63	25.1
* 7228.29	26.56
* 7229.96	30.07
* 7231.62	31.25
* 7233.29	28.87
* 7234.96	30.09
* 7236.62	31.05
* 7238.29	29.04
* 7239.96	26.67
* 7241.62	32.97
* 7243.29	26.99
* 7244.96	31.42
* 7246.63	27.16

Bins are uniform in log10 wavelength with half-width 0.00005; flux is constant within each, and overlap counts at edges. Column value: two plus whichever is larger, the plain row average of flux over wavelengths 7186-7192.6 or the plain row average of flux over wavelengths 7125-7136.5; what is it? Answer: 29.4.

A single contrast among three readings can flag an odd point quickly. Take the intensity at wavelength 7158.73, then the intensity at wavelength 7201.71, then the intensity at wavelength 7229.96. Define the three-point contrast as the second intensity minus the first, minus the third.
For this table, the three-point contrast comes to -25.6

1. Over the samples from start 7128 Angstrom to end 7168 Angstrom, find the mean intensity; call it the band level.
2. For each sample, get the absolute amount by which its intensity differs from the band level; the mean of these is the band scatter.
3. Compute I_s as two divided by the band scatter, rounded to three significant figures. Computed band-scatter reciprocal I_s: 2.02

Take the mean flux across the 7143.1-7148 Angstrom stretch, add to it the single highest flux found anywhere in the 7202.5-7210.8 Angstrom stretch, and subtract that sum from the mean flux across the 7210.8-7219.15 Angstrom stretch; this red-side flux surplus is -28.1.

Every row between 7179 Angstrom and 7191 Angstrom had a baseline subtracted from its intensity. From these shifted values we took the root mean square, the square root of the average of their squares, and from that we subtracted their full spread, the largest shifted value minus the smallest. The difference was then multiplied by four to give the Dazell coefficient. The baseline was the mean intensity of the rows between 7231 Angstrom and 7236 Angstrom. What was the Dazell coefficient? -7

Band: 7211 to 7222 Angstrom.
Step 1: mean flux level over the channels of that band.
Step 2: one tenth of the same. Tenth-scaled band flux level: 2.77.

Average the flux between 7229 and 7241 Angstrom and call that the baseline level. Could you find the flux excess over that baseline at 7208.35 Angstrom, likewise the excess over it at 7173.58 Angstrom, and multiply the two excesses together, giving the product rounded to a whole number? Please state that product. 11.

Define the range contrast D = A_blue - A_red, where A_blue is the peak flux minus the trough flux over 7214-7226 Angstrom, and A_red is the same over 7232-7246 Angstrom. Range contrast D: -3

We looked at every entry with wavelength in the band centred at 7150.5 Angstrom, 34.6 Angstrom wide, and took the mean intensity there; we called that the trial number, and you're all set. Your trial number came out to 26.8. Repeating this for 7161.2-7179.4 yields 28.0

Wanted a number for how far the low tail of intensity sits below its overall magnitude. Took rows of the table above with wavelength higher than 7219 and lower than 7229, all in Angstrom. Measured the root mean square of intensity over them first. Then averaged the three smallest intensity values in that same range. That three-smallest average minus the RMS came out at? -1.1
